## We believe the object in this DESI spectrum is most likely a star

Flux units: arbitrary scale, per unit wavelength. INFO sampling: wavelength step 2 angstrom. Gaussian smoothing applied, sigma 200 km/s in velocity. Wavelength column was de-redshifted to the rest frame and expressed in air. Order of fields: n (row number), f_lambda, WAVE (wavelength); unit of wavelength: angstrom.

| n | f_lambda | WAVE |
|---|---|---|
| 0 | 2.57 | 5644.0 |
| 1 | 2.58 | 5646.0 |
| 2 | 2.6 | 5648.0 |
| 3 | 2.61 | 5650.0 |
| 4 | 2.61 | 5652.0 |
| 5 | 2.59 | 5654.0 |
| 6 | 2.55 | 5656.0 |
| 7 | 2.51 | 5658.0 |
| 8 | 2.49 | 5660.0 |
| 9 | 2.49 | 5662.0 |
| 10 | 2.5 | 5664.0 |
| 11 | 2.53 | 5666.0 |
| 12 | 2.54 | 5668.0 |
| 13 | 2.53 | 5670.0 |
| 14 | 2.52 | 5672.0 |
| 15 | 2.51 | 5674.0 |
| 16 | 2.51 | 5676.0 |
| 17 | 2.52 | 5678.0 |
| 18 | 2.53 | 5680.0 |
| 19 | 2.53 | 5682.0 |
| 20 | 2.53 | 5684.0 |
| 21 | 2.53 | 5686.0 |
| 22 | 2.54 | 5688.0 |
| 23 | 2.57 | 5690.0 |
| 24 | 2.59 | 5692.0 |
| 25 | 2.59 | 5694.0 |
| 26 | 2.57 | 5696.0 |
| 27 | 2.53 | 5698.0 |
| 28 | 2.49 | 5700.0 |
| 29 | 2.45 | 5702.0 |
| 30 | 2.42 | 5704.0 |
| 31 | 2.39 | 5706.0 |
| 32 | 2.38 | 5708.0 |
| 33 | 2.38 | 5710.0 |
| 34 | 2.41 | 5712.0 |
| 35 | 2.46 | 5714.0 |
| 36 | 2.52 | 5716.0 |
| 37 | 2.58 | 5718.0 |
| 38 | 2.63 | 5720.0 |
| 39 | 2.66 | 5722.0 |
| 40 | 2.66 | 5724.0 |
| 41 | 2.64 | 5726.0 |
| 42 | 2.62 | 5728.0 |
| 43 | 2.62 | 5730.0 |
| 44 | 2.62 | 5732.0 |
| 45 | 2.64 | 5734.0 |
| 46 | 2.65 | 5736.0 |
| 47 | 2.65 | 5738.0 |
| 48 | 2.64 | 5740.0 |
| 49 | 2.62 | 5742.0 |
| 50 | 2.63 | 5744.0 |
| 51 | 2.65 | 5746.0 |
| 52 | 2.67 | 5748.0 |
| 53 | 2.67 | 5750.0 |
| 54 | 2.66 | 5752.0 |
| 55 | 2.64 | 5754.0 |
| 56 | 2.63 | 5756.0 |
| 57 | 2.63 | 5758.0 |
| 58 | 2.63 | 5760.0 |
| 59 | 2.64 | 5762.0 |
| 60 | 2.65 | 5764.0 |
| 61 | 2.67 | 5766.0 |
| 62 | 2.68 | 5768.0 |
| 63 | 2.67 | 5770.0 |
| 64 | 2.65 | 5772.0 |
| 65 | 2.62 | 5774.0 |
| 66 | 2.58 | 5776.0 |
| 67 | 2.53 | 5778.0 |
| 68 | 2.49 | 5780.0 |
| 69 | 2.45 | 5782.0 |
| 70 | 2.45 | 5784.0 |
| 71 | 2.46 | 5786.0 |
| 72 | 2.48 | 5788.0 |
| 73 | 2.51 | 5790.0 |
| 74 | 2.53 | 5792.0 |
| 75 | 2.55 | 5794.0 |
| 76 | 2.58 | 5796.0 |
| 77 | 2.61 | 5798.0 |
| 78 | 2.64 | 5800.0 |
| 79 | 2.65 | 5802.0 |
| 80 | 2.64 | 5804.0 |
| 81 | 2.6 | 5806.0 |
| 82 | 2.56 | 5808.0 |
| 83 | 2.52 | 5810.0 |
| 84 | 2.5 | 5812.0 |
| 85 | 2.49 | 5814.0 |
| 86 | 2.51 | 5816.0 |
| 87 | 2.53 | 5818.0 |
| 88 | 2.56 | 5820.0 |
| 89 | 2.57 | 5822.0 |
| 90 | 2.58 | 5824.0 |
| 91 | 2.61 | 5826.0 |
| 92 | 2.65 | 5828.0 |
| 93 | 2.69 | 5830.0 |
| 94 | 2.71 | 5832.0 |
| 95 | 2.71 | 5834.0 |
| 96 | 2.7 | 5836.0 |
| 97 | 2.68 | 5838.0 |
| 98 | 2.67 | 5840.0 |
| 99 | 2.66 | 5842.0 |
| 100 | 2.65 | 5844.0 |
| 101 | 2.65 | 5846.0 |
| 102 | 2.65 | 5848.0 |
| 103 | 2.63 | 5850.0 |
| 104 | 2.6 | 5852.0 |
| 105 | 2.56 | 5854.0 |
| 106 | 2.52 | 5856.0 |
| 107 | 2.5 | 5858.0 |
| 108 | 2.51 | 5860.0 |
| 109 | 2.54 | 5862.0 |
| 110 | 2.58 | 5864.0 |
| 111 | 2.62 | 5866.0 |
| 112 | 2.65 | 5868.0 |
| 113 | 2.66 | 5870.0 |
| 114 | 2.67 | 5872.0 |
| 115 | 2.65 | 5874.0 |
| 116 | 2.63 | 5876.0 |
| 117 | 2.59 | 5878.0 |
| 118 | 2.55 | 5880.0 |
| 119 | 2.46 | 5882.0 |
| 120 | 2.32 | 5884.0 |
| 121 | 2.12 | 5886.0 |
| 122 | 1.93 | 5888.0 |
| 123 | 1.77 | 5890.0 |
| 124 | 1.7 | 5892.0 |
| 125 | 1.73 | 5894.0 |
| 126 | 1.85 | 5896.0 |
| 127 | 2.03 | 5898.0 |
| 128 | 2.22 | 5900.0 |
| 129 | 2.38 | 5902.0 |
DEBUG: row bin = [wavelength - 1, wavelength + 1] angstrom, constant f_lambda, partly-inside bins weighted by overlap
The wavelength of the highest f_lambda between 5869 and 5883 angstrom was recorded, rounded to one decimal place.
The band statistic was 5872.0 angstrom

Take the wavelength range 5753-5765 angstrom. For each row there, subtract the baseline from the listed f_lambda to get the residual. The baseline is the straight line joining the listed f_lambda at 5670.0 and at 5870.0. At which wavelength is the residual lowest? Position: 5760.0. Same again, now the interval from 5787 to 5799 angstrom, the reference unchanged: 5788.0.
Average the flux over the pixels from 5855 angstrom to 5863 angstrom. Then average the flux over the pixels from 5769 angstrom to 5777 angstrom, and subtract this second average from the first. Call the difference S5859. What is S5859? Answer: -0.11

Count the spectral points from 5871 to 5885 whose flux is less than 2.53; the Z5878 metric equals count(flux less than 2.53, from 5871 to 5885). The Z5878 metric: 2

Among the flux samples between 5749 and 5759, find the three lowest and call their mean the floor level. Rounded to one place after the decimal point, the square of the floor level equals 6.9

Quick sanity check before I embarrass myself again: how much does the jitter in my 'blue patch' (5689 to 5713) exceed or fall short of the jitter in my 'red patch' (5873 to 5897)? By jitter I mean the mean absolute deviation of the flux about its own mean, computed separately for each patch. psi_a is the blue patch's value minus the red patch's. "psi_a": -0.266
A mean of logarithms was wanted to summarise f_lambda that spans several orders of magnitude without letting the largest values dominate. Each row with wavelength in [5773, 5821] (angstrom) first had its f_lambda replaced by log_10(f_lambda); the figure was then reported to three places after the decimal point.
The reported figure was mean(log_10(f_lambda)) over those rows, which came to 0.405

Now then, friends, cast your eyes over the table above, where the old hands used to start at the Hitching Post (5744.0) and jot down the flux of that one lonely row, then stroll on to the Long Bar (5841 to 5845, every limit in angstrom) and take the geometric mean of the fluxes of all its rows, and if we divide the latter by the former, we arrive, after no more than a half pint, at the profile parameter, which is 1.01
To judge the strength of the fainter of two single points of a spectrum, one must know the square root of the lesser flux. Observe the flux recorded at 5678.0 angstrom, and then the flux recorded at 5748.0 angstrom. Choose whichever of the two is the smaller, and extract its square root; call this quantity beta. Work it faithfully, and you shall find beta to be 1.59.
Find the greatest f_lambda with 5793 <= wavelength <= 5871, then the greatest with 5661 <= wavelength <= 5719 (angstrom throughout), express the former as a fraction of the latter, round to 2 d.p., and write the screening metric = 1.05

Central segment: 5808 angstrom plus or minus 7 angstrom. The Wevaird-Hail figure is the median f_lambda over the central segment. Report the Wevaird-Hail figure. 2.56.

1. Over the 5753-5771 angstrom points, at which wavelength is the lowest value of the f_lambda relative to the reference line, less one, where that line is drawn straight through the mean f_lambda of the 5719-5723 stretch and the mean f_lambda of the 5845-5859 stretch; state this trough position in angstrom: 5756.0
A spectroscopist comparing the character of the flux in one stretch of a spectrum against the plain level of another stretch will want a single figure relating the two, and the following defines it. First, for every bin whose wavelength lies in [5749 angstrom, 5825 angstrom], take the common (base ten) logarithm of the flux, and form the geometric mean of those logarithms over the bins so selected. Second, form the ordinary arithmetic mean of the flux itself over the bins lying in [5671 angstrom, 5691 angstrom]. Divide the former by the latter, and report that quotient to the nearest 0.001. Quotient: 0.163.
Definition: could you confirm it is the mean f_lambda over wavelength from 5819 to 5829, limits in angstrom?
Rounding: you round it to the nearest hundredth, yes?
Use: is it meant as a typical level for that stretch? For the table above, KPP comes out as 2.59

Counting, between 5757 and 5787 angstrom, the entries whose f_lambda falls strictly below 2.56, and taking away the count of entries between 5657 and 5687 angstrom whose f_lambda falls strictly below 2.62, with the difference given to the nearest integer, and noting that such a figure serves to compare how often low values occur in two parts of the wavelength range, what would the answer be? -10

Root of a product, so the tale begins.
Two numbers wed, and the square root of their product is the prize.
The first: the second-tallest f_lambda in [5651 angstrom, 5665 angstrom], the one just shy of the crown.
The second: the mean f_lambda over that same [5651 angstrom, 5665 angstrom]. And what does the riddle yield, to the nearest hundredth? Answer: 2.56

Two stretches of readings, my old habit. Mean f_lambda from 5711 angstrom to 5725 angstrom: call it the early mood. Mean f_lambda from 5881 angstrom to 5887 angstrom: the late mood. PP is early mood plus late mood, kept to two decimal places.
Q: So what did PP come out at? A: 4.86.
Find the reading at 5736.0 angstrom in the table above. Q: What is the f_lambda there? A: 2.65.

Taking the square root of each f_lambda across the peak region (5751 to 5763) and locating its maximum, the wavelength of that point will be 5752.0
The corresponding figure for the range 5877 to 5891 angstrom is 5878.0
